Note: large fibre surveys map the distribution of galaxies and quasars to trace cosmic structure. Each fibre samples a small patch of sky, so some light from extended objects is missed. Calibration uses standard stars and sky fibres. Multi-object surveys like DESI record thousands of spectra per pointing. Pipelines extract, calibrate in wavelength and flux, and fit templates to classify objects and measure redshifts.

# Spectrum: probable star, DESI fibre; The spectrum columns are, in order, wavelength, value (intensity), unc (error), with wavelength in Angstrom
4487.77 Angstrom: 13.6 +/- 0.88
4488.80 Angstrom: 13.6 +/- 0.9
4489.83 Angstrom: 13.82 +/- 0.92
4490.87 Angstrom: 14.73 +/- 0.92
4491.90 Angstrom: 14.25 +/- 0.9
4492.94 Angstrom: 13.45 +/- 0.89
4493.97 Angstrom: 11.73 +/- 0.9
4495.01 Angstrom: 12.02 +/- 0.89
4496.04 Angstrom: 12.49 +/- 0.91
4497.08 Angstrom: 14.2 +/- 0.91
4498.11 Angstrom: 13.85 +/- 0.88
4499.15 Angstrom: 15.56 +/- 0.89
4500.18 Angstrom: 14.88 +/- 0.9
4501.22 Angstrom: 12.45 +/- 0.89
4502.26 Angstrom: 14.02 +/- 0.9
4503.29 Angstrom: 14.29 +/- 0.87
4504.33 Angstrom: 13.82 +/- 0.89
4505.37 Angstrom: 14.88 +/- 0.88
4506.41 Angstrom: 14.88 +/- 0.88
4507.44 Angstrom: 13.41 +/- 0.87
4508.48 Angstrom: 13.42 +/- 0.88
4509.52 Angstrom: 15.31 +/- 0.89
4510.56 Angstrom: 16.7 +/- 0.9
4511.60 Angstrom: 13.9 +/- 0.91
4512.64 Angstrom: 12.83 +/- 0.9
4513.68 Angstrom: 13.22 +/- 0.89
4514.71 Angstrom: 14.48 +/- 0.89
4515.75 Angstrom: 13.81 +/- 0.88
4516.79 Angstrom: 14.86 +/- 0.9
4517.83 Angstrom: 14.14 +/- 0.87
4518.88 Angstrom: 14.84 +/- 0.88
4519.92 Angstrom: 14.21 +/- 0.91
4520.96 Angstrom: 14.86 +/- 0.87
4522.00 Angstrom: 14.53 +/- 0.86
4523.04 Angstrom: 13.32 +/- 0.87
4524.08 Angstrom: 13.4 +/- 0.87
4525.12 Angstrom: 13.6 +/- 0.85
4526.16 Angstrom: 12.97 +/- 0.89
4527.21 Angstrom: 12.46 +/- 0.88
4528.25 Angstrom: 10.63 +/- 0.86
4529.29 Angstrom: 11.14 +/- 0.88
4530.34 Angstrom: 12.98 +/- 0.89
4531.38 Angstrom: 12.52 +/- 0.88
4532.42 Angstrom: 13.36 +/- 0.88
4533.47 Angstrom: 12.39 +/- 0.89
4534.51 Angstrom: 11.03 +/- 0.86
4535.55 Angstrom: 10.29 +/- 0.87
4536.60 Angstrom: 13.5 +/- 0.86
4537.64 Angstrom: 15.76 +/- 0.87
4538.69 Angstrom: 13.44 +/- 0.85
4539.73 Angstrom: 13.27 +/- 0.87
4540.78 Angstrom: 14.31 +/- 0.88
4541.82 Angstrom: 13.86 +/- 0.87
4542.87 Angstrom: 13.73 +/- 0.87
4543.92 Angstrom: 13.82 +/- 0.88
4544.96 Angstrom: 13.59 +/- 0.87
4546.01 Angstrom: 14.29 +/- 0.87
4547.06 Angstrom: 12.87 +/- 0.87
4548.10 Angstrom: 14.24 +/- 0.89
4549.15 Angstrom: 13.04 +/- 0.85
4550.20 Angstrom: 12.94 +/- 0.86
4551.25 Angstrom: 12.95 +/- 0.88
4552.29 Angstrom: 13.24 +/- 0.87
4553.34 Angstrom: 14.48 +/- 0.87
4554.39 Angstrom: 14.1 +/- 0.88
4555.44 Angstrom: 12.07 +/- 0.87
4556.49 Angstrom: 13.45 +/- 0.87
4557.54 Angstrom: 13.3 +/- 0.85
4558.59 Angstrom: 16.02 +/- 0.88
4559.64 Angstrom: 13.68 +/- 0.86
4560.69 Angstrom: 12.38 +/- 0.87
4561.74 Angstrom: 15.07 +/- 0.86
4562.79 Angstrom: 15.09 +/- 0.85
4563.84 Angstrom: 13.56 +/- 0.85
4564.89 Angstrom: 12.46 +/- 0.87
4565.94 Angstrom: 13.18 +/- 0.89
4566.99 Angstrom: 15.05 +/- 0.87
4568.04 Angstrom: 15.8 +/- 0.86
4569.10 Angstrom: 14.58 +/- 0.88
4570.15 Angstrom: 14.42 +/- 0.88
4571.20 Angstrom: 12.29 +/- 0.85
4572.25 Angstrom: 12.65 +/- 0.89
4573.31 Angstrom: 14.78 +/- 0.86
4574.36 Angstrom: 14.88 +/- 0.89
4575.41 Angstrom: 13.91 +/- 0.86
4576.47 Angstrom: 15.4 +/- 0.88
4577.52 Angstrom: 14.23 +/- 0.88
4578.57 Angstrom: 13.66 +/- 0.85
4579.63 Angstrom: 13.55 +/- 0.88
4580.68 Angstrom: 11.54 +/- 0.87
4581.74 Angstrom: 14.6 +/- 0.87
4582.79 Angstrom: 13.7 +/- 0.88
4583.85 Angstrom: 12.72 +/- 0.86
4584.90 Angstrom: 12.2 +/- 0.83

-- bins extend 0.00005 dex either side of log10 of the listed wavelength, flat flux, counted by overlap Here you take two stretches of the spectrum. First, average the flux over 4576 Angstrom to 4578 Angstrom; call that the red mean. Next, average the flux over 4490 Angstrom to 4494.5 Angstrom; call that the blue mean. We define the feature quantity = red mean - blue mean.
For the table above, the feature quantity 1.3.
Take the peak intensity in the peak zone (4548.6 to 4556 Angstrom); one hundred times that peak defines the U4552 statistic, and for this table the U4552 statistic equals 1448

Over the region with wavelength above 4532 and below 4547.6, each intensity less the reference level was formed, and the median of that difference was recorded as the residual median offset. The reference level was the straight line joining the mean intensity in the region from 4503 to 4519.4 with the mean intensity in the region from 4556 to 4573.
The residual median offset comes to -0.6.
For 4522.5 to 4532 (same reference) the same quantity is -1.2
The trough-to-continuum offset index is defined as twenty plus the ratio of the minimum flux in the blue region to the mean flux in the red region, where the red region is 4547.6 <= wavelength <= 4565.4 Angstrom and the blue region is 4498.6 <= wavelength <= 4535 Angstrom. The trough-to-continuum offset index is 20.8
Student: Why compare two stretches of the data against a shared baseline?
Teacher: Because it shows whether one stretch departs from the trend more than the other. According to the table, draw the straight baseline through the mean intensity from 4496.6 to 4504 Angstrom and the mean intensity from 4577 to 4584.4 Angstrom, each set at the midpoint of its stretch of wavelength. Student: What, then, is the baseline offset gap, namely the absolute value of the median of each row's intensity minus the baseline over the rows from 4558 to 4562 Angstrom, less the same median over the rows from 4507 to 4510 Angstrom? 1.4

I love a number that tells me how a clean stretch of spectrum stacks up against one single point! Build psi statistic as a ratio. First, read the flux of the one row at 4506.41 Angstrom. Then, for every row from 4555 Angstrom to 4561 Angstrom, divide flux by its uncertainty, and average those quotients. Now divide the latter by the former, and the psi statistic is 1.05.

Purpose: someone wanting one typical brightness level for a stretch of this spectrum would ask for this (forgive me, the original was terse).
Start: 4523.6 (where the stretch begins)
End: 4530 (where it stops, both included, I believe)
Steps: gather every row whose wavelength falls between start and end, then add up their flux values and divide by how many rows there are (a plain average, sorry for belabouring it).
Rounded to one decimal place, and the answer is 12.4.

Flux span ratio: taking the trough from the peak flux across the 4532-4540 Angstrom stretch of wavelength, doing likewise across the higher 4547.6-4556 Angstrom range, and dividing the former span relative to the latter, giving 2.3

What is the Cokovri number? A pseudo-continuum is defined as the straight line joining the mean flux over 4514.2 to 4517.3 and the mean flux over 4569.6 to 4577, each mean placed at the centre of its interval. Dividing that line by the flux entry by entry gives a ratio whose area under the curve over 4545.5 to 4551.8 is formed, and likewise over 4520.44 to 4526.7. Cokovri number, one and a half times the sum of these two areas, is 19.8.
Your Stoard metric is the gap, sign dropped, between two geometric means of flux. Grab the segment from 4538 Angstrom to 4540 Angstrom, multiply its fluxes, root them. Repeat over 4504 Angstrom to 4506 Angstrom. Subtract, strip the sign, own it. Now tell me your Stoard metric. 1.0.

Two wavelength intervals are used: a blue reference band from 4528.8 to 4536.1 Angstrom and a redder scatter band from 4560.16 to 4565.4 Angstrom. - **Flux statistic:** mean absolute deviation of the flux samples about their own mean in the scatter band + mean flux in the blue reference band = 13.1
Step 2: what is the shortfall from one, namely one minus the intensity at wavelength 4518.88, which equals -13.8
